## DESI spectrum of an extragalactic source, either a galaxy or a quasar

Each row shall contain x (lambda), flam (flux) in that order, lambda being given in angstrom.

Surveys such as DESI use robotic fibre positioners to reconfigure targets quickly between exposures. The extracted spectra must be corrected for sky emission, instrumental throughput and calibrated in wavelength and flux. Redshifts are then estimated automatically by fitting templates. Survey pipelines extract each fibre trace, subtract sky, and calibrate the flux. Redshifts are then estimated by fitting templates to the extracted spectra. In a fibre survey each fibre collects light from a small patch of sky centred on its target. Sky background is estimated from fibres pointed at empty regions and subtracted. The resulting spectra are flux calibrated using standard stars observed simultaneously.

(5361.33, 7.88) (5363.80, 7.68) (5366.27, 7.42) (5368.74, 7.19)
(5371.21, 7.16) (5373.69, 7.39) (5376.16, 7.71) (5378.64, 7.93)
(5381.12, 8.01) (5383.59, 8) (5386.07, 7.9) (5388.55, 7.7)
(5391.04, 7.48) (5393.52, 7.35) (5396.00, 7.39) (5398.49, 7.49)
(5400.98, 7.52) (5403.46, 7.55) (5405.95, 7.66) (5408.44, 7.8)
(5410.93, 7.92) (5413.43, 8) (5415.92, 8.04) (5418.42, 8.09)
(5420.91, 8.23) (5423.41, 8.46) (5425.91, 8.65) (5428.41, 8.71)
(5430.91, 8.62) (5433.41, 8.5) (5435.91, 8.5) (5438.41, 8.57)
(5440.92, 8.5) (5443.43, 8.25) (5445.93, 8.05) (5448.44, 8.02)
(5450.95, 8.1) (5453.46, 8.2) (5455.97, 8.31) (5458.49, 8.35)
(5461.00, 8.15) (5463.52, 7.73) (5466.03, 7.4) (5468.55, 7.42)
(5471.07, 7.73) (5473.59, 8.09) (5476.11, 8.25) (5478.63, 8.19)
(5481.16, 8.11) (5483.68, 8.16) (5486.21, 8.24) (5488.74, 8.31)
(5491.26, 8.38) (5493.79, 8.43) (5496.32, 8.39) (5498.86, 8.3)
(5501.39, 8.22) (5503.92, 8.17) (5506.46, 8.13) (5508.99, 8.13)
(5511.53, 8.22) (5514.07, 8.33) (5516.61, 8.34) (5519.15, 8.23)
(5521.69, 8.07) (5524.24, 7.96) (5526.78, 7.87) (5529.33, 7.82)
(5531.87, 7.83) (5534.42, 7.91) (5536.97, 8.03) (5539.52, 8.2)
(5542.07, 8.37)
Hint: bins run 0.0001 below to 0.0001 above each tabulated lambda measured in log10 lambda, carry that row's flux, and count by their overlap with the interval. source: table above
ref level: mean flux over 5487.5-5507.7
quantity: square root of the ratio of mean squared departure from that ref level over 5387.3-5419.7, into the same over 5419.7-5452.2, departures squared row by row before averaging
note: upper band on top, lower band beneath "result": 0.39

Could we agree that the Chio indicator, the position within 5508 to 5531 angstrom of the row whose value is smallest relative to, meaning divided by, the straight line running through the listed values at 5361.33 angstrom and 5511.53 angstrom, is 5529.33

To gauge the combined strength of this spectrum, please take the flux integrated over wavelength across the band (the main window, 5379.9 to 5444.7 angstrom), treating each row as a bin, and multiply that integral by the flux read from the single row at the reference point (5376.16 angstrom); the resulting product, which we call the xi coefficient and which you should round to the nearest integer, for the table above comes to 4015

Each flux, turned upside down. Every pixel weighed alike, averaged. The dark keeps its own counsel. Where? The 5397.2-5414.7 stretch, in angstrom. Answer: 0.130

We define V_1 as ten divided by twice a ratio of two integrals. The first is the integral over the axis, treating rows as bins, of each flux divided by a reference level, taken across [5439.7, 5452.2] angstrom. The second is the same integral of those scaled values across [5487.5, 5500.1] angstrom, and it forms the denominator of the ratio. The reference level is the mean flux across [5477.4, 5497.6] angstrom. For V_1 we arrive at 5.15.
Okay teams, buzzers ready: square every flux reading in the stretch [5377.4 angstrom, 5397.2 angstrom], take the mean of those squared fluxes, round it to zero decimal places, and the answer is 60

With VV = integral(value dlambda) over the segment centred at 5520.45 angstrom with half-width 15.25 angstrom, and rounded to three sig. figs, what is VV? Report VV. 246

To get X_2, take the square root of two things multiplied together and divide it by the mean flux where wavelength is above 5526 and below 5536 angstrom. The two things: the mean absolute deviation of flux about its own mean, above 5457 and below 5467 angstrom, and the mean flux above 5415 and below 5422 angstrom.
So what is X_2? 0.212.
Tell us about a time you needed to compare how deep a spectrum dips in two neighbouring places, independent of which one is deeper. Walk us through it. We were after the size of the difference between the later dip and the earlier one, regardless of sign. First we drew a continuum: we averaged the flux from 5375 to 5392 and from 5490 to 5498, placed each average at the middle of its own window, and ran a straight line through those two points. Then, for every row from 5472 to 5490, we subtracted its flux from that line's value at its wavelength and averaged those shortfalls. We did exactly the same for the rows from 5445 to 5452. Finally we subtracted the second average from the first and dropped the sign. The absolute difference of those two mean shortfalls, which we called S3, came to 0.0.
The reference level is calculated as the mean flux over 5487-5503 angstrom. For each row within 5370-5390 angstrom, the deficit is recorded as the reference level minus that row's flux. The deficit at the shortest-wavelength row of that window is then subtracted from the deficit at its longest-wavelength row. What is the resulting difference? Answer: -0.5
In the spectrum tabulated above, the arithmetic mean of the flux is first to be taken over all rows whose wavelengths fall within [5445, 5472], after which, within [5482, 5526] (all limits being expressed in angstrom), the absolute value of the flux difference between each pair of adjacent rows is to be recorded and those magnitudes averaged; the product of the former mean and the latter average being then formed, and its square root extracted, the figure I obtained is 0.76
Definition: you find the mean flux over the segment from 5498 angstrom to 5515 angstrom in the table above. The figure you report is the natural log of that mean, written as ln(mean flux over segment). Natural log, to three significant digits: 2.11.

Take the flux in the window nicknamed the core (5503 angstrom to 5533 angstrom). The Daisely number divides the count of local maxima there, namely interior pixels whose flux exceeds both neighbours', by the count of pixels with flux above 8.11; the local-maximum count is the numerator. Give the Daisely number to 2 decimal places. 0.14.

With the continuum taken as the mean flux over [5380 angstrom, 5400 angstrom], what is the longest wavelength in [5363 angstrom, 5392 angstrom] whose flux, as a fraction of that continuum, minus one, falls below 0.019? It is 5391.04 angstrom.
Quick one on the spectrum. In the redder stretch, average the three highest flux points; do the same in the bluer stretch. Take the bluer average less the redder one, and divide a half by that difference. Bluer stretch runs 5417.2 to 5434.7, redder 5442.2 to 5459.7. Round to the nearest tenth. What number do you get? 1.4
